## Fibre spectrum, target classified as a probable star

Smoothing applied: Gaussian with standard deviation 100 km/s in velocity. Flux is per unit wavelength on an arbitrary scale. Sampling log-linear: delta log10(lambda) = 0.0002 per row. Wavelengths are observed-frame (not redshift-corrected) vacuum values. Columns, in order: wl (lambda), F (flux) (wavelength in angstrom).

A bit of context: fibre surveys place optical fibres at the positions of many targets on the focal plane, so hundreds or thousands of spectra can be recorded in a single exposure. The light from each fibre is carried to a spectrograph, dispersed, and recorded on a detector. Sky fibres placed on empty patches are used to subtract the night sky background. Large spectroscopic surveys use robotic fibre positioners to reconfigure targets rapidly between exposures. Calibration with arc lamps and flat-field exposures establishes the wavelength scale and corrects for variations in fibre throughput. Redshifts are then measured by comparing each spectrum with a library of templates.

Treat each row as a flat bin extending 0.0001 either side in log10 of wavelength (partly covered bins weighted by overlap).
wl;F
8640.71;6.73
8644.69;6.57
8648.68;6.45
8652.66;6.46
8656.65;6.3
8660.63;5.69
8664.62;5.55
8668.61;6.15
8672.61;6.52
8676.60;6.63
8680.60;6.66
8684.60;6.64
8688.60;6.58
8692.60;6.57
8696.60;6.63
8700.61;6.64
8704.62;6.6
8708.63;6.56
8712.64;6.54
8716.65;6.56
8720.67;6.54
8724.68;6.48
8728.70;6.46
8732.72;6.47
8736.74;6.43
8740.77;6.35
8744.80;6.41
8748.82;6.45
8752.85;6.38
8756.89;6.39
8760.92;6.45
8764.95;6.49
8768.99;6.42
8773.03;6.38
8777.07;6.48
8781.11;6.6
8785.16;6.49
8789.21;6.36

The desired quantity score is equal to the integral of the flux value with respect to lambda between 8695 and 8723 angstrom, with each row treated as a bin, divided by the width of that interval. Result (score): 6.58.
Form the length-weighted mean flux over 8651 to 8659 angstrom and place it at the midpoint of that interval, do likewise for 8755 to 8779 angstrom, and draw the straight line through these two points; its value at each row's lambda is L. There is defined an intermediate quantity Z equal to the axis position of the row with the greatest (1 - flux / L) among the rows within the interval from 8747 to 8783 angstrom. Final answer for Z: 8773.03 angstrom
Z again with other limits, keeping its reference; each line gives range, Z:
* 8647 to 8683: 8664.62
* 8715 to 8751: 8740.77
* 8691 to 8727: 8724.68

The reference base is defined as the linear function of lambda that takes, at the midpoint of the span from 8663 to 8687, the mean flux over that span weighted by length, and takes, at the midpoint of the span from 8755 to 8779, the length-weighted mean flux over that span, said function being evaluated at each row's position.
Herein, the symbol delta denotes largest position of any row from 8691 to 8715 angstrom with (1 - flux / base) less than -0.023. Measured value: 8708.63 angstrom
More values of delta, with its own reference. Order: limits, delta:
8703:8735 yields 8716.65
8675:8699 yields 8696.60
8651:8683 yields 8680.60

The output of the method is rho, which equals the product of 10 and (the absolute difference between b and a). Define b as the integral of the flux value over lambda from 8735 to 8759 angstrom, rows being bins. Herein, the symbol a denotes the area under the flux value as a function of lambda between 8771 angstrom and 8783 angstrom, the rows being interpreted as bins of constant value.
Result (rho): 758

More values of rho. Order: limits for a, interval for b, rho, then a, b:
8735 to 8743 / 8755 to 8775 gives 775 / 51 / 129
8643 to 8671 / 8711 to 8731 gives 423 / 173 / 130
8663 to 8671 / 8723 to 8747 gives 1073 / 47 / 154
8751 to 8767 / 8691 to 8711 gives 291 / 103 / 132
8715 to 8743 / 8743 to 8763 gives 527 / 181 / 128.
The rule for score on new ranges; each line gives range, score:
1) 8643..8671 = 6.17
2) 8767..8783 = 6.47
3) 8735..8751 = 6.41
